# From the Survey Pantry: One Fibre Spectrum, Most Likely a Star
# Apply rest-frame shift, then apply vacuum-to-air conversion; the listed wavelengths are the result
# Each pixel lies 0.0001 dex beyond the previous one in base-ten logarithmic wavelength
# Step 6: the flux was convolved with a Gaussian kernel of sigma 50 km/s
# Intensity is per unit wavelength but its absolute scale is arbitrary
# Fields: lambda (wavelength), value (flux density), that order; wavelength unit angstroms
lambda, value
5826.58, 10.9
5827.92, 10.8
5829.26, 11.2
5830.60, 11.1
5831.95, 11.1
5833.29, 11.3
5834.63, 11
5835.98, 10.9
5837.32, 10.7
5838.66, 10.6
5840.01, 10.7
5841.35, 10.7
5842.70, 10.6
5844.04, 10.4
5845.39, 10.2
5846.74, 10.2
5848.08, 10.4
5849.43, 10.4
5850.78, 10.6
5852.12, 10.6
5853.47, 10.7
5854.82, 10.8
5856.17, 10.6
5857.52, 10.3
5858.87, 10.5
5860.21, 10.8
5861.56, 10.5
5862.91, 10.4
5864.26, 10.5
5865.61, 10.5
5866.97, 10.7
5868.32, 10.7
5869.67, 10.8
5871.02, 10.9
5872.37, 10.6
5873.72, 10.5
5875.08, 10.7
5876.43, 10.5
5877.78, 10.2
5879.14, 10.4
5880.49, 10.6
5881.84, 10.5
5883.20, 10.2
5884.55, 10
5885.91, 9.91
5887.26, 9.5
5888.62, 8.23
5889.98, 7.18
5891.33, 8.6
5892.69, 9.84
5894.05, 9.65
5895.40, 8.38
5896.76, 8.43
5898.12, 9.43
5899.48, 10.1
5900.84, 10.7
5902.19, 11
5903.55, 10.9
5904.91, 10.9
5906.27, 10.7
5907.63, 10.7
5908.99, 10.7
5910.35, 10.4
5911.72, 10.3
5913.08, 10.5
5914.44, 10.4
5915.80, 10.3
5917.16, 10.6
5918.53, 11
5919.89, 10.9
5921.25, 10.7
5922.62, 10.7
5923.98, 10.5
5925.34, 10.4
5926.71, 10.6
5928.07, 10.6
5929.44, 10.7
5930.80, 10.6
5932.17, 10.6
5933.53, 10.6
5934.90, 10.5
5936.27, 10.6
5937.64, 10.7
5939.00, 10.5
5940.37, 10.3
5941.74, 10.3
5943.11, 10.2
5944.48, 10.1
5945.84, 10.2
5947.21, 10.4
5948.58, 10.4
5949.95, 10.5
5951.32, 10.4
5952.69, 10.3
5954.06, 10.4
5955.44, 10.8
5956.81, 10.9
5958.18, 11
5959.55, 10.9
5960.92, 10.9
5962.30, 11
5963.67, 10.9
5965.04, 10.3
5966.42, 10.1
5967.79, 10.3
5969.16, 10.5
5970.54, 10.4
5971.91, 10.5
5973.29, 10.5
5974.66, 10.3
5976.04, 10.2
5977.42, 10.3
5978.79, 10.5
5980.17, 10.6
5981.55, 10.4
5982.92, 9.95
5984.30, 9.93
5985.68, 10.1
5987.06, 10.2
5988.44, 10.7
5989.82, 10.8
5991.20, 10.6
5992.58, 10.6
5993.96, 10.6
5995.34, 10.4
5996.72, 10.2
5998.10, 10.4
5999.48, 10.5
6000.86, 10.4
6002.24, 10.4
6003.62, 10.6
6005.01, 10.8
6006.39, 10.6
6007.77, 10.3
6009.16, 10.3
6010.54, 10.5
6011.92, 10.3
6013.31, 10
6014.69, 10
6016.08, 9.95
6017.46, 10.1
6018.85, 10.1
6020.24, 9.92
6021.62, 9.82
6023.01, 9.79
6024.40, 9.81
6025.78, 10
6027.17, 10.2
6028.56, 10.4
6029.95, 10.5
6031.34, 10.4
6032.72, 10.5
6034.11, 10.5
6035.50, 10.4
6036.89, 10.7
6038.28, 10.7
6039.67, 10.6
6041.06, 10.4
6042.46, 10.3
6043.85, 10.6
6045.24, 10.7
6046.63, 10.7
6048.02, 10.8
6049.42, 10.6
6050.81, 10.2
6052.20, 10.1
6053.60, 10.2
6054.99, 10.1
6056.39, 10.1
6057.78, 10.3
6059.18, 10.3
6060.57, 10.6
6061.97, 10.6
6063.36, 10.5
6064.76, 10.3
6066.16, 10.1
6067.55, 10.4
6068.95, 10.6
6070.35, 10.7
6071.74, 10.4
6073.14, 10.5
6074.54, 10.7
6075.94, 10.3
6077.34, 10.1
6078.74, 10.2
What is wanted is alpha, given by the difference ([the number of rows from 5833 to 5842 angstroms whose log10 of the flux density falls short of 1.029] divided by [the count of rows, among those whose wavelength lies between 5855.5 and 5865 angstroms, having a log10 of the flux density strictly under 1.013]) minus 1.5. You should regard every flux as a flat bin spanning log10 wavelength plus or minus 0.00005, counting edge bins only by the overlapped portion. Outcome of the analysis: -0.5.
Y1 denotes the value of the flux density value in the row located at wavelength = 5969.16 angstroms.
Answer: 10.5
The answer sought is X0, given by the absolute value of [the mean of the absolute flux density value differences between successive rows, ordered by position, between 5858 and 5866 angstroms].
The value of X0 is 0.16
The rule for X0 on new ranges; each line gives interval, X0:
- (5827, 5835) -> 0.20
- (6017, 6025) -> 0.07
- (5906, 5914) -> 0.12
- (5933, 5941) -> 0.14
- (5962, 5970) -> 0.26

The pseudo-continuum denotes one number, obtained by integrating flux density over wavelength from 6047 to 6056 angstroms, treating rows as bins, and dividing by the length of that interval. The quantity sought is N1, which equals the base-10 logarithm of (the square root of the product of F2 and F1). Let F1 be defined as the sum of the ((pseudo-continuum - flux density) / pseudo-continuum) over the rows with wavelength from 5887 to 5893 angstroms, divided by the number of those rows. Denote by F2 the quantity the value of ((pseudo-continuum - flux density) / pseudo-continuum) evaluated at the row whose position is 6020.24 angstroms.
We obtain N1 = -1.10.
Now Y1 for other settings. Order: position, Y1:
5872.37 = 10.6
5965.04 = 10.3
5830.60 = 11.1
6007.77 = 10.3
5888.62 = 8.23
